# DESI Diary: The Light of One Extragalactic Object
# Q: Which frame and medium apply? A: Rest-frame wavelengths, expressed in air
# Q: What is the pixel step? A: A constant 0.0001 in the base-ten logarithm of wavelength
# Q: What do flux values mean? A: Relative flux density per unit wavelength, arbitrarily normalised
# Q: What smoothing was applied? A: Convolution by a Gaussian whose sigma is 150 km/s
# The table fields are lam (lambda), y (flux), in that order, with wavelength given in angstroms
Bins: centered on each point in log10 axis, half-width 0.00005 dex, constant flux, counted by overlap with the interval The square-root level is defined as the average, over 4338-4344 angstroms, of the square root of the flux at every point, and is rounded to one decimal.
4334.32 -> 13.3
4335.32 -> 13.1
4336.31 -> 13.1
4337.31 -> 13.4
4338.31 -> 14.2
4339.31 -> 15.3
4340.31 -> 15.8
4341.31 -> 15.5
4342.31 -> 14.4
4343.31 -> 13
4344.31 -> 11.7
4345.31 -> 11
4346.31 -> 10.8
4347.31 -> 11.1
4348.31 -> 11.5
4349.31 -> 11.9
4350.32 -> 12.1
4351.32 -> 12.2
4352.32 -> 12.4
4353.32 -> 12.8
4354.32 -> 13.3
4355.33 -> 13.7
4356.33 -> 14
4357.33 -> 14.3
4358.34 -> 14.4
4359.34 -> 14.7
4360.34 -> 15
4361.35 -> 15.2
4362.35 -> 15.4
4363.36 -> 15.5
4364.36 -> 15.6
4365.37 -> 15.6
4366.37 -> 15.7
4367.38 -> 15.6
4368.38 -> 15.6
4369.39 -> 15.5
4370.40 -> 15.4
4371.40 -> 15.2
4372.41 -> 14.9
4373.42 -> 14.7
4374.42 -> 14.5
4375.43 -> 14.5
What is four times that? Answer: 15.3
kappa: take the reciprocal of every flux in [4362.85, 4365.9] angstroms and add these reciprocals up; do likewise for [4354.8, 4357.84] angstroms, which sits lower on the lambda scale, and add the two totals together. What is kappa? 0.407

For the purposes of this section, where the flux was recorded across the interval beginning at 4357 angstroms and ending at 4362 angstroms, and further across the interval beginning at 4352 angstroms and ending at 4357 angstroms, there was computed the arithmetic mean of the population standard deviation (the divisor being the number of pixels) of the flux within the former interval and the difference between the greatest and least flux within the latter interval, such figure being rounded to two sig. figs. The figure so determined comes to 0.97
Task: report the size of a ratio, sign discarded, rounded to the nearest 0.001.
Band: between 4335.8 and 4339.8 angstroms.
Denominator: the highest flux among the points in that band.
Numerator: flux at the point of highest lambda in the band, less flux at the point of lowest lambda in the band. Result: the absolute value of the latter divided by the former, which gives 0.144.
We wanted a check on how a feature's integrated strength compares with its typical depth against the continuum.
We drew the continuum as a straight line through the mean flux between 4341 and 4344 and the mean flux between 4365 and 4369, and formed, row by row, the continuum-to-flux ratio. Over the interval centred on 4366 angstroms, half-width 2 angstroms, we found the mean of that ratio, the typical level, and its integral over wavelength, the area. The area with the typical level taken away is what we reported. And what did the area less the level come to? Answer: 3.0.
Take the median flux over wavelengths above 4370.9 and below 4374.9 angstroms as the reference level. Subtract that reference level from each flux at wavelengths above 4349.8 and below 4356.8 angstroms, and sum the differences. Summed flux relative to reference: -13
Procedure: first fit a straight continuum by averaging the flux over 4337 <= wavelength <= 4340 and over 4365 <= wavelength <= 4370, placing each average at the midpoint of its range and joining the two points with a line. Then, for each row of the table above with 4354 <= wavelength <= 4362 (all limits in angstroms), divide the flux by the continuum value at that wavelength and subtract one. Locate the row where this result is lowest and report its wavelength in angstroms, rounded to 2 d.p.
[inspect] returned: 4354.32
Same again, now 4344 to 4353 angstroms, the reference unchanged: 4346.31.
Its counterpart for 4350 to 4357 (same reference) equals 4350.32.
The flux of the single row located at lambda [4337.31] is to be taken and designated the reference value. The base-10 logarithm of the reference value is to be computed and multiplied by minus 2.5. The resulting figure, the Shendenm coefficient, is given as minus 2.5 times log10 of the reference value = -2.82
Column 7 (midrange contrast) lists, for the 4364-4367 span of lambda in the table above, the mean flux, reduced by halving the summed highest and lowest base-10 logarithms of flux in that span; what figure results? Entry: 14.4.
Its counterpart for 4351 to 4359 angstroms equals 12.3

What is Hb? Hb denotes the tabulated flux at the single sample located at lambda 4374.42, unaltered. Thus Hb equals 14.5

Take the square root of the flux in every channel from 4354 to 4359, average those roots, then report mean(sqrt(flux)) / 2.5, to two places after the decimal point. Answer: 1.49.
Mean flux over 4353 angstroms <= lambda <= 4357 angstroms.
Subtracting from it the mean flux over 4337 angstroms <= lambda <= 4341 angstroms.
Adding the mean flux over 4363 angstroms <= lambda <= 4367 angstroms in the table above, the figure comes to 14.4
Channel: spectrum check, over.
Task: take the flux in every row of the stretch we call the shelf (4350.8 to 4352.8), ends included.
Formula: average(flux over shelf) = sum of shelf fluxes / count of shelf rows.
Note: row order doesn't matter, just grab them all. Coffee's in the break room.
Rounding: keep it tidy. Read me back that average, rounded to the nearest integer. 12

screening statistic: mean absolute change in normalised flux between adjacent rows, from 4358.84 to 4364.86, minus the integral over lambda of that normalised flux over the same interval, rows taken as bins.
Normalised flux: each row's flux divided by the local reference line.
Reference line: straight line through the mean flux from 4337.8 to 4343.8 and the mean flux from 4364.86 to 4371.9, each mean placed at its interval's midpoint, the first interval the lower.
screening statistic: -6.0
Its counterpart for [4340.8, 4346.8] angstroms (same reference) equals -5.1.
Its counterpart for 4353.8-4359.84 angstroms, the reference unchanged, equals -5.6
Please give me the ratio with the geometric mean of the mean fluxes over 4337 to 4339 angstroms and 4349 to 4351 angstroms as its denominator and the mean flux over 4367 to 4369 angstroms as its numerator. 1.21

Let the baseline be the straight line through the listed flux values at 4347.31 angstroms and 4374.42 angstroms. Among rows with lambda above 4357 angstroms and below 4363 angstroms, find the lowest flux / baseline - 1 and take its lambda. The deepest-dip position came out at 4358.34 angstroms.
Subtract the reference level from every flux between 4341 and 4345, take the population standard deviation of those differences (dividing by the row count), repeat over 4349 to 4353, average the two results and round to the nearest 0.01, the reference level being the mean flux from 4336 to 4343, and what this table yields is 0.81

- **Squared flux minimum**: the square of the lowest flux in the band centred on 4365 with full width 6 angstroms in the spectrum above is 237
